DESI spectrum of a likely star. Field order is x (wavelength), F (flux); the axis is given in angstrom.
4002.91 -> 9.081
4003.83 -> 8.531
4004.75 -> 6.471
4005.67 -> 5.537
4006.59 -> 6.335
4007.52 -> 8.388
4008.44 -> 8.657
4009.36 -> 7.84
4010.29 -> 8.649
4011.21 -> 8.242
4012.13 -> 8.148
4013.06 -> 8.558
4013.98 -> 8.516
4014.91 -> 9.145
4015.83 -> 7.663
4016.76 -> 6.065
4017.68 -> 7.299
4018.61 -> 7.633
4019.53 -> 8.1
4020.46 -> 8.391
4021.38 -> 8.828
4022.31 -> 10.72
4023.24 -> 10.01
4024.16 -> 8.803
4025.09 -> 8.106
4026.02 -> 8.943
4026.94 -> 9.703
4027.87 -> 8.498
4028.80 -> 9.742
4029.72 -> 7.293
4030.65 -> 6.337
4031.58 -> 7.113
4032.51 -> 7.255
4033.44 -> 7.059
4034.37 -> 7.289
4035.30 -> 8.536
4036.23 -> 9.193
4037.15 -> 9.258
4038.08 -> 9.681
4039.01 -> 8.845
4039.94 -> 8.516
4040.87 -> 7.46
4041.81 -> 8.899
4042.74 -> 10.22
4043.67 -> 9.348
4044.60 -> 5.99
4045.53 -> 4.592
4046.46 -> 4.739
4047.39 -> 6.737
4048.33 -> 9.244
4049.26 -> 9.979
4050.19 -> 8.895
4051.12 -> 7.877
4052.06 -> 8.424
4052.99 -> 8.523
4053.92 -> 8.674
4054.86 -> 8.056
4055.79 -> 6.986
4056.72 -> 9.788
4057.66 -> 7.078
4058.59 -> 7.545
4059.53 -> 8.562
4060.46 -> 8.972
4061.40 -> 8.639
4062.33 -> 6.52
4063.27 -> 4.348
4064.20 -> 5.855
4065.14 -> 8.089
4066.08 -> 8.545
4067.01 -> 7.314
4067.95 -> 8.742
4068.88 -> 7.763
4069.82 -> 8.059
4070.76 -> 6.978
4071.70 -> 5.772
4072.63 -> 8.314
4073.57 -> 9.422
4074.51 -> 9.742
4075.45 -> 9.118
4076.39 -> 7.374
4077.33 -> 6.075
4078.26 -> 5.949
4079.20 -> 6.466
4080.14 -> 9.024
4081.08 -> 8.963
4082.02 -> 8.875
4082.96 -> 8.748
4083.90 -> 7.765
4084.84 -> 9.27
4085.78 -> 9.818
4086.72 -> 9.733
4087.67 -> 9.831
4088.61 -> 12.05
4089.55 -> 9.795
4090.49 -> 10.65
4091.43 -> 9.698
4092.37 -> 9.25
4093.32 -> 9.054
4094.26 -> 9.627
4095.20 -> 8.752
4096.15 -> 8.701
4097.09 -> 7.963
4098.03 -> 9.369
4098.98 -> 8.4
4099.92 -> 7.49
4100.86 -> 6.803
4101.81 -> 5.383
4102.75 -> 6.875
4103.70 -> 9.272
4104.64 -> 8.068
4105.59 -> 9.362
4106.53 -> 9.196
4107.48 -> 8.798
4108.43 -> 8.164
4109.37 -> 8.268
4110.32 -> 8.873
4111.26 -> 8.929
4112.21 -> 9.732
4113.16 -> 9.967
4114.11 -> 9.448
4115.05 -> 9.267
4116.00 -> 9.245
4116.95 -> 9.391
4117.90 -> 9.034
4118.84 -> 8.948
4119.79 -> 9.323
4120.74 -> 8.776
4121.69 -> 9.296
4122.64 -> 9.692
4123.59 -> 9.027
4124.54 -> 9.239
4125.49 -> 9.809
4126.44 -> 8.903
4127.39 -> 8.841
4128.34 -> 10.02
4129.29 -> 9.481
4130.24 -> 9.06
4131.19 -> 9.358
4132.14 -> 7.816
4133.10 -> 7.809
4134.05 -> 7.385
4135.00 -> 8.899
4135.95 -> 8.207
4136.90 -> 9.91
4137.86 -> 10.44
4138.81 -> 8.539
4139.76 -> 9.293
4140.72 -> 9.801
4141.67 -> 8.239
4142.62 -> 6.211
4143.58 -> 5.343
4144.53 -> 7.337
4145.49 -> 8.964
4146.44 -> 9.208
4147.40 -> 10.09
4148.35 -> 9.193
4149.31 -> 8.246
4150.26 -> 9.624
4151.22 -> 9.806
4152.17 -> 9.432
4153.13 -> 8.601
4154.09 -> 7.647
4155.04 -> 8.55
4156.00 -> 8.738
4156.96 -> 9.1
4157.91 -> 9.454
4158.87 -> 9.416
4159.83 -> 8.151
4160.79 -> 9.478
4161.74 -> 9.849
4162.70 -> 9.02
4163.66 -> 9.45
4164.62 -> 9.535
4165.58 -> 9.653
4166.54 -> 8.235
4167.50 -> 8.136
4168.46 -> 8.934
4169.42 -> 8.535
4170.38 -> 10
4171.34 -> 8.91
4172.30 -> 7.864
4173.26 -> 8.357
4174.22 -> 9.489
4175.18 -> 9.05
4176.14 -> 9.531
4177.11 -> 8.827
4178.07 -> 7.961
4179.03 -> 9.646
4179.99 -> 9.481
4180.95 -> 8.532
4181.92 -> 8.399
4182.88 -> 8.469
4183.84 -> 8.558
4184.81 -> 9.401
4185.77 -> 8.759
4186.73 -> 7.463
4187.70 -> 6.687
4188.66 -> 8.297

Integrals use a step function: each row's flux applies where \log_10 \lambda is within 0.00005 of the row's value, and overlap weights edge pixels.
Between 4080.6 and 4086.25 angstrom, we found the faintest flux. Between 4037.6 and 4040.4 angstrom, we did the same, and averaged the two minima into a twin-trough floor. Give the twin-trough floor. 8.1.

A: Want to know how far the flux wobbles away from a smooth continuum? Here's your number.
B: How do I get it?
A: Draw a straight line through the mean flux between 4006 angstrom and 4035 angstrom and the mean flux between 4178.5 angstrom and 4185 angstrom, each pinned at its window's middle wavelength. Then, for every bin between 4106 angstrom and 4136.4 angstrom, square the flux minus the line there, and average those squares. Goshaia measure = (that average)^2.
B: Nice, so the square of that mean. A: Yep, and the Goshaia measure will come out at 0.3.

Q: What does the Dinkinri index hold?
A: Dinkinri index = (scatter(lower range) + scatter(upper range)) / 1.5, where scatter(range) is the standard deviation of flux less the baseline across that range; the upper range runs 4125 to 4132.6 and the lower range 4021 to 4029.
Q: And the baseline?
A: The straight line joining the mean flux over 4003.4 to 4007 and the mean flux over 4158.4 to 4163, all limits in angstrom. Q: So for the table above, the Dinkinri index 1.0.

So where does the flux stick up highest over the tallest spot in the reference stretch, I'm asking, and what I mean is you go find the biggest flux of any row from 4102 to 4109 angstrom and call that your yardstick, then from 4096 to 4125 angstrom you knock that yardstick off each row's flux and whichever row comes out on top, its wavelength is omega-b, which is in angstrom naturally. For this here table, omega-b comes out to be 4113.16 angstrom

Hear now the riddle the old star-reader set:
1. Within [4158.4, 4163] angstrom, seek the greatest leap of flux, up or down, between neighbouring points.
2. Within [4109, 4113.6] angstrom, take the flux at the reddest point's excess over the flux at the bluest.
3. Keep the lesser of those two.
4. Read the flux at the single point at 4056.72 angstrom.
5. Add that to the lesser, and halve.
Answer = 5.6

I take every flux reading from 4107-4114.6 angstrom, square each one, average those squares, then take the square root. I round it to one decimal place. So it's 9.0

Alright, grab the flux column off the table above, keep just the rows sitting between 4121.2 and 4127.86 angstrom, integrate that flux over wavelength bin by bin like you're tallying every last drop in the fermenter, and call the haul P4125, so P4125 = 62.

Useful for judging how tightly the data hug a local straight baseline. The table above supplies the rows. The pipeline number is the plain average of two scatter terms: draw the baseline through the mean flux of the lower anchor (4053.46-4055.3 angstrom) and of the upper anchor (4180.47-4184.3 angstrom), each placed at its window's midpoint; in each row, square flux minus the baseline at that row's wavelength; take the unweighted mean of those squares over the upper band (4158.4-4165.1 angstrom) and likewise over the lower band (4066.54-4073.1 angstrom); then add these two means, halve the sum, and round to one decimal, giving 1.2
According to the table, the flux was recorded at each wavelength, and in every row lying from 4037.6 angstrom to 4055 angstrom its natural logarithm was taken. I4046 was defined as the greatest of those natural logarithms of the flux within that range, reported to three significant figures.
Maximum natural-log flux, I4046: 2.32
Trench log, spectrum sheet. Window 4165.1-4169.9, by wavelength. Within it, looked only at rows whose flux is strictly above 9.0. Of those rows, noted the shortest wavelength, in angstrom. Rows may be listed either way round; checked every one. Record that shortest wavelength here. 4165.58 angstrom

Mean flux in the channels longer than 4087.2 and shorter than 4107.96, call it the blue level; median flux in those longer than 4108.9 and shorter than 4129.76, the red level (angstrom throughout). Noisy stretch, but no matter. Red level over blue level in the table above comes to 1.05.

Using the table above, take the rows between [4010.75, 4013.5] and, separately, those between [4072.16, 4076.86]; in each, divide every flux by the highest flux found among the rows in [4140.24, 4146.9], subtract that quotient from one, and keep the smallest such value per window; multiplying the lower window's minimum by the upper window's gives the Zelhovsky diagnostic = 0.0008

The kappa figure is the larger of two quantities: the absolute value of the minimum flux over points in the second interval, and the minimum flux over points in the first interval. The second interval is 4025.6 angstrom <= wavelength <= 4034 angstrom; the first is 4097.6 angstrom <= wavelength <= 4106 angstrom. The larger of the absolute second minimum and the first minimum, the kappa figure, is 6.3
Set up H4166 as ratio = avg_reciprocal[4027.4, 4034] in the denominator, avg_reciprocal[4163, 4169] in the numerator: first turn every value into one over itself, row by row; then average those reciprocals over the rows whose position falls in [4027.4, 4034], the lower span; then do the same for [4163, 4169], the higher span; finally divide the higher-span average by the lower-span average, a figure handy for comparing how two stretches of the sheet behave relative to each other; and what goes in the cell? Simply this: 0.84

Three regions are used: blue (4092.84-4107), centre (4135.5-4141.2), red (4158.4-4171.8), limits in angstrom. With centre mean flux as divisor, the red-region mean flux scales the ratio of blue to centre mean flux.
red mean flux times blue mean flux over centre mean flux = 8.0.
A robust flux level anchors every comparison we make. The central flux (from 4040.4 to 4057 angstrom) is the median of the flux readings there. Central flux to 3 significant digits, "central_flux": 8.47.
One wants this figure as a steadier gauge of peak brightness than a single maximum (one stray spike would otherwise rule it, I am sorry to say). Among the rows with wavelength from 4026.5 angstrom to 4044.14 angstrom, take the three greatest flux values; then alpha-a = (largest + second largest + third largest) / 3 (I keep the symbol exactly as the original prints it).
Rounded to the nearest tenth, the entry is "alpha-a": 9.9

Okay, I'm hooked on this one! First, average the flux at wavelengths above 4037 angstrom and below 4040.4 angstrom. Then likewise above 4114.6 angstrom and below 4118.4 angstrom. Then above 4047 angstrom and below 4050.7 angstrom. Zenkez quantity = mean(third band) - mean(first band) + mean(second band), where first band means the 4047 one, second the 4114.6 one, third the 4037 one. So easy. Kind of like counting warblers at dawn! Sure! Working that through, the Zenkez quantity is 9.6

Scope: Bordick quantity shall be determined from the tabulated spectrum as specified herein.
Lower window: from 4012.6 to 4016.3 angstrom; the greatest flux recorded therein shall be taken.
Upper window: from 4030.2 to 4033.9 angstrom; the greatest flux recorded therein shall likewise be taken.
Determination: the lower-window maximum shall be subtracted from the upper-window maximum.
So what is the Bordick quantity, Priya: -1.9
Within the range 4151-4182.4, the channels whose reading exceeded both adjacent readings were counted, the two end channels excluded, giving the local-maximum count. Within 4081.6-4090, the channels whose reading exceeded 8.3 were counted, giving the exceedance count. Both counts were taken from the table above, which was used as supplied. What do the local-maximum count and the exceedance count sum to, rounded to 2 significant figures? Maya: 16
